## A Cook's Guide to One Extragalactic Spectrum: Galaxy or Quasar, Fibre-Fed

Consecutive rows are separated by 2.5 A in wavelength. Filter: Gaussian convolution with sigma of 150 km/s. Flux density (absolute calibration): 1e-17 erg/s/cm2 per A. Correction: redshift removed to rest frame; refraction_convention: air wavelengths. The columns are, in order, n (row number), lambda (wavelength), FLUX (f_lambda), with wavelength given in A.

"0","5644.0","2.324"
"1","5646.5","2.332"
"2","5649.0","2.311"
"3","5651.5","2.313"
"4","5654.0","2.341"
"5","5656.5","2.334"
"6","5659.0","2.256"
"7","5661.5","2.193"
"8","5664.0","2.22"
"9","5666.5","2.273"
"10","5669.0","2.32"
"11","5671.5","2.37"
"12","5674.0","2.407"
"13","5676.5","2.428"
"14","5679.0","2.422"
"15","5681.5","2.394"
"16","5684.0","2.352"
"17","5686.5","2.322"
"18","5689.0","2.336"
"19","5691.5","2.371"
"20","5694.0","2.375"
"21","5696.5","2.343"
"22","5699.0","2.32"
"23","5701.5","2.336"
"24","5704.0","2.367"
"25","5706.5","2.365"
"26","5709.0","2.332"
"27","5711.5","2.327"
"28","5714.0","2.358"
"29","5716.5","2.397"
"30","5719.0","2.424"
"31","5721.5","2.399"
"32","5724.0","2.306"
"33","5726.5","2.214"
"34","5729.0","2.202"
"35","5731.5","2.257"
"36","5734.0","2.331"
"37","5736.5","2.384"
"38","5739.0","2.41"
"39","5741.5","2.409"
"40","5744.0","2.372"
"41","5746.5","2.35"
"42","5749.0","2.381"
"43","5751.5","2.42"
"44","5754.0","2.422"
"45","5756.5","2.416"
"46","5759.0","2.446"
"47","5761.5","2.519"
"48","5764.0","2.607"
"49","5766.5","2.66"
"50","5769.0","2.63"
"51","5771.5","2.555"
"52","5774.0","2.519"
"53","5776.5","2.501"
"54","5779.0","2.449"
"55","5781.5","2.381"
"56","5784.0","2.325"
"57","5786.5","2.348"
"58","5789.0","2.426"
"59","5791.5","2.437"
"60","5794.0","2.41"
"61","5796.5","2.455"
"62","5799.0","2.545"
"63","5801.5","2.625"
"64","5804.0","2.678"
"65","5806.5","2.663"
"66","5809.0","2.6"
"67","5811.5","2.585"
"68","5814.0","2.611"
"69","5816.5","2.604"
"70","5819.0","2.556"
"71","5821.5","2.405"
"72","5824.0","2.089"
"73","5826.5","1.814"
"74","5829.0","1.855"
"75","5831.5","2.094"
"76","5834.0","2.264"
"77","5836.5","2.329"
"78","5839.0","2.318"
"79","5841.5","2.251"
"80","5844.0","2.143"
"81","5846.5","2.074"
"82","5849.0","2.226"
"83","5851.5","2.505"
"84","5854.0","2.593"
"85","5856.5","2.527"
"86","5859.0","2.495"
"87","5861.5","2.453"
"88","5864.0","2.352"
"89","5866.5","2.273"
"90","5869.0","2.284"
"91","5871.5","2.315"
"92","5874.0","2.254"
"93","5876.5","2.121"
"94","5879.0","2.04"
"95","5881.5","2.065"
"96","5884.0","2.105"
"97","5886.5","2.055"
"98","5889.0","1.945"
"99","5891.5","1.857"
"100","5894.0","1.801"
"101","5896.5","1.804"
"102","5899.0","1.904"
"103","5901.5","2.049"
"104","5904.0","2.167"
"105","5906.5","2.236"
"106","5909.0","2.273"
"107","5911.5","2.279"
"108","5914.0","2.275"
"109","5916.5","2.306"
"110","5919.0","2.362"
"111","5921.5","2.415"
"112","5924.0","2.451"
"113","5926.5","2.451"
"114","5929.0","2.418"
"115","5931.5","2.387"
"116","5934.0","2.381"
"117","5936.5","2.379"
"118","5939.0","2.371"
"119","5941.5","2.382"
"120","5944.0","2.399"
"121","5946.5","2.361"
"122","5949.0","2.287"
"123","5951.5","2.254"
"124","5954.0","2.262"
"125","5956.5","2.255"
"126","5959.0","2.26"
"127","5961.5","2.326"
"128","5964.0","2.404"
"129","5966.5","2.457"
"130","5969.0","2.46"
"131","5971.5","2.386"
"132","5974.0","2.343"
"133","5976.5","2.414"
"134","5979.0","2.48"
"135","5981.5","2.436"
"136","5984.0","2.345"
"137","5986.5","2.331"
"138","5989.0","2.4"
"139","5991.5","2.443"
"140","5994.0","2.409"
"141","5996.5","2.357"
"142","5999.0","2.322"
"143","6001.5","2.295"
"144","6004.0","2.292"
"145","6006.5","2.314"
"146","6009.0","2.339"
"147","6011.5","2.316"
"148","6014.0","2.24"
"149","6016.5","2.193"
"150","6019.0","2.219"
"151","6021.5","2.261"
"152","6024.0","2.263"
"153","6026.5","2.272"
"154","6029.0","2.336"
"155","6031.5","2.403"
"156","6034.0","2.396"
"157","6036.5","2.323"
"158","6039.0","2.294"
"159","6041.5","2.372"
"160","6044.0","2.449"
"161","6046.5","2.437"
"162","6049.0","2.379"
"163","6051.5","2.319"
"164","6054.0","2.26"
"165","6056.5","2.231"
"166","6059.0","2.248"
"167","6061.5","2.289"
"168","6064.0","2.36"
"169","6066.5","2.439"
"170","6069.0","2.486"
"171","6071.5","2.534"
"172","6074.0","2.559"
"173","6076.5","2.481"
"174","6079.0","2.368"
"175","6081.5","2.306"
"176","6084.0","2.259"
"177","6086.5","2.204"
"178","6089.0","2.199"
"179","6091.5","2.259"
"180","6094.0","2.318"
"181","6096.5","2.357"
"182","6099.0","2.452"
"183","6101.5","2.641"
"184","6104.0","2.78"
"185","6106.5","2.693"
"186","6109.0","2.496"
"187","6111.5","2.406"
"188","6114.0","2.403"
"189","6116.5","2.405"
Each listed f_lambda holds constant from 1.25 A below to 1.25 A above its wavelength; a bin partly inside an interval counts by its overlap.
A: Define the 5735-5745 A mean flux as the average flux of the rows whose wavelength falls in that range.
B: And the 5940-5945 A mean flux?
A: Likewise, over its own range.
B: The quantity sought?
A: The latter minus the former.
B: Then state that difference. 0.00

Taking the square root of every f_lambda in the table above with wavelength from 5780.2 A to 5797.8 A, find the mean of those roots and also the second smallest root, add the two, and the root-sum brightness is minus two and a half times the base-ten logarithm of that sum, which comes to -1.22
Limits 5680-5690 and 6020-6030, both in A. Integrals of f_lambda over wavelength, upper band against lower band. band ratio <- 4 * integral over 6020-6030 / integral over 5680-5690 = 3.88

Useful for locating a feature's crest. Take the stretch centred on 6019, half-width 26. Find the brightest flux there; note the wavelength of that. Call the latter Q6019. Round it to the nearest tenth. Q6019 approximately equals 6044.0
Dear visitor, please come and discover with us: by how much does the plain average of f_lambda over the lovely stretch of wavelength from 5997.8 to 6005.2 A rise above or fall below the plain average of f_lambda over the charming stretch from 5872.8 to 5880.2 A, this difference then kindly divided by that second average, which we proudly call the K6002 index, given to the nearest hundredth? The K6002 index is 0.08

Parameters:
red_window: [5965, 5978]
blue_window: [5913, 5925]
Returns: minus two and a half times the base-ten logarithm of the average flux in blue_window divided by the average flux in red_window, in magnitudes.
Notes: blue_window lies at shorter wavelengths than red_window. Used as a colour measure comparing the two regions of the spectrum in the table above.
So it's 0.023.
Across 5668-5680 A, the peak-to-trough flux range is 0.11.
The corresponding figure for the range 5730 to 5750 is 0.15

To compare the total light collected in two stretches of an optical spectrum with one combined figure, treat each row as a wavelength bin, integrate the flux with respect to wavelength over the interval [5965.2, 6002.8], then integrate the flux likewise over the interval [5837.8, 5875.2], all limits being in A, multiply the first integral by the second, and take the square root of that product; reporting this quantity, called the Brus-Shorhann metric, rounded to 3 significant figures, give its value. 88.7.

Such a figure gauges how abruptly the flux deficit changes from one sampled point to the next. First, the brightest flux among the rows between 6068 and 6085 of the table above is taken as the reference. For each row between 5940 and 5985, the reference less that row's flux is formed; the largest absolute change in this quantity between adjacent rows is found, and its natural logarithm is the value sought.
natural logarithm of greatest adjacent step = -2.40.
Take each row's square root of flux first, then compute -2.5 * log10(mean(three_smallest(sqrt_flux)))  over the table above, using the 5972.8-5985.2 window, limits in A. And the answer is -0.468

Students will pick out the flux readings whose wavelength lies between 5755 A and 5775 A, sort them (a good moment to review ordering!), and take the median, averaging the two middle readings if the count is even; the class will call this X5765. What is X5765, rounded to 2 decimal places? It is 2.54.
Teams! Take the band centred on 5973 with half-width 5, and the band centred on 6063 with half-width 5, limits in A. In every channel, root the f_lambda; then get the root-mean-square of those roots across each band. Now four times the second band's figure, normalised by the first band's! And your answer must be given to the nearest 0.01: 3.94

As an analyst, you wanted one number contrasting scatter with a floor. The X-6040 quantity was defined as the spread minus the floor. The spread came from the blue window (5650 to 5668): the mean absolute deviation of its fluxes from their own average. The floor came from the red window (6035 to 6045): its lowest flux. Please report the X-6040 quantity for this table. -2.25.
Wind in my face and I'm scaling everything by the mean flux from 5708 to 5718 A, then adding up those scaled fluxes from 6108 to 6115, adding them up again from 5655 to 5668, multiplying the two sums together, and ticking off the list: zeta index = 15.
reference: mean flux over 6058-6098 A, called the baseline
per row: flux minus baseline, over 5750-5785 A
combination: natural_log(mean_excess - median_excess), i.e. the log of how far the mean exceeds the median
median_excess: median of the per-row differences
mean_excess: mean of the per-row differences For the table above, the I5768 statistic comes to -4.2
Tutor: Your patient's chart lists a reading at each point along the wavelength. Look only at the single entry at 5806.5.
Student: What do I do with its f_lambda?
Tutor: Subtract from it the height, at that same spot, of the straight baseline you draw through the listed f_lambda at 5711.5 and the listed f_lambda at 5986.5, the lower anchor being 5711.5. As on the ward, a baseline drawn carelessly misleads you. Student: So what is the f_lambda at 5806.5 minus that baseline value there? 0.33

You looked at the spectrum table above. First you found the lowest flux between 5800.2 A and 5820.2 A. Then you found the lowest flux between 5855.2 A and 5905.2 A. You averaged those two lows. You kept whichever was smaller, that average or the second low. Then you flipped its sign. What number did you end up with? -1.8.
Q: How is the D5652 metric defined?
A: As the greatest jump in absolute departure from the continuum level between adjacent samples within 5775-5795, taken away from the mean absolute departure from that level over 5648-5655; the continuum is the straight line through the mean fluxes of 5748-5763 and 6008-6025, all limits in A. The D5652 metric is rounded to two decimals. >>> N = 0.13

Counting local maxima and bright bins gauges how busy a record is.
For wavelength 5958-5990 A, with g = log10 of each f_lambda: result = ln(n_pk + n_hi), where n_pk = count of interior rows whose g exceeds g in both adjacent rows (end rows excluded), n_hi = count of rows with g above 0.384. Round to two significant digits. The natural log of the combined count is 1.8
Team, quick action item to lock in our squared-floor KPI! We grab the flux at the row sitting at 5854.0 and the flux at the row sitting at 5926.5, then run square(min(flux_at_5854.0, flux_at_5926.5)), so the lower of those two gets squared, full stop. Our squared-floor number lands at 6.01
